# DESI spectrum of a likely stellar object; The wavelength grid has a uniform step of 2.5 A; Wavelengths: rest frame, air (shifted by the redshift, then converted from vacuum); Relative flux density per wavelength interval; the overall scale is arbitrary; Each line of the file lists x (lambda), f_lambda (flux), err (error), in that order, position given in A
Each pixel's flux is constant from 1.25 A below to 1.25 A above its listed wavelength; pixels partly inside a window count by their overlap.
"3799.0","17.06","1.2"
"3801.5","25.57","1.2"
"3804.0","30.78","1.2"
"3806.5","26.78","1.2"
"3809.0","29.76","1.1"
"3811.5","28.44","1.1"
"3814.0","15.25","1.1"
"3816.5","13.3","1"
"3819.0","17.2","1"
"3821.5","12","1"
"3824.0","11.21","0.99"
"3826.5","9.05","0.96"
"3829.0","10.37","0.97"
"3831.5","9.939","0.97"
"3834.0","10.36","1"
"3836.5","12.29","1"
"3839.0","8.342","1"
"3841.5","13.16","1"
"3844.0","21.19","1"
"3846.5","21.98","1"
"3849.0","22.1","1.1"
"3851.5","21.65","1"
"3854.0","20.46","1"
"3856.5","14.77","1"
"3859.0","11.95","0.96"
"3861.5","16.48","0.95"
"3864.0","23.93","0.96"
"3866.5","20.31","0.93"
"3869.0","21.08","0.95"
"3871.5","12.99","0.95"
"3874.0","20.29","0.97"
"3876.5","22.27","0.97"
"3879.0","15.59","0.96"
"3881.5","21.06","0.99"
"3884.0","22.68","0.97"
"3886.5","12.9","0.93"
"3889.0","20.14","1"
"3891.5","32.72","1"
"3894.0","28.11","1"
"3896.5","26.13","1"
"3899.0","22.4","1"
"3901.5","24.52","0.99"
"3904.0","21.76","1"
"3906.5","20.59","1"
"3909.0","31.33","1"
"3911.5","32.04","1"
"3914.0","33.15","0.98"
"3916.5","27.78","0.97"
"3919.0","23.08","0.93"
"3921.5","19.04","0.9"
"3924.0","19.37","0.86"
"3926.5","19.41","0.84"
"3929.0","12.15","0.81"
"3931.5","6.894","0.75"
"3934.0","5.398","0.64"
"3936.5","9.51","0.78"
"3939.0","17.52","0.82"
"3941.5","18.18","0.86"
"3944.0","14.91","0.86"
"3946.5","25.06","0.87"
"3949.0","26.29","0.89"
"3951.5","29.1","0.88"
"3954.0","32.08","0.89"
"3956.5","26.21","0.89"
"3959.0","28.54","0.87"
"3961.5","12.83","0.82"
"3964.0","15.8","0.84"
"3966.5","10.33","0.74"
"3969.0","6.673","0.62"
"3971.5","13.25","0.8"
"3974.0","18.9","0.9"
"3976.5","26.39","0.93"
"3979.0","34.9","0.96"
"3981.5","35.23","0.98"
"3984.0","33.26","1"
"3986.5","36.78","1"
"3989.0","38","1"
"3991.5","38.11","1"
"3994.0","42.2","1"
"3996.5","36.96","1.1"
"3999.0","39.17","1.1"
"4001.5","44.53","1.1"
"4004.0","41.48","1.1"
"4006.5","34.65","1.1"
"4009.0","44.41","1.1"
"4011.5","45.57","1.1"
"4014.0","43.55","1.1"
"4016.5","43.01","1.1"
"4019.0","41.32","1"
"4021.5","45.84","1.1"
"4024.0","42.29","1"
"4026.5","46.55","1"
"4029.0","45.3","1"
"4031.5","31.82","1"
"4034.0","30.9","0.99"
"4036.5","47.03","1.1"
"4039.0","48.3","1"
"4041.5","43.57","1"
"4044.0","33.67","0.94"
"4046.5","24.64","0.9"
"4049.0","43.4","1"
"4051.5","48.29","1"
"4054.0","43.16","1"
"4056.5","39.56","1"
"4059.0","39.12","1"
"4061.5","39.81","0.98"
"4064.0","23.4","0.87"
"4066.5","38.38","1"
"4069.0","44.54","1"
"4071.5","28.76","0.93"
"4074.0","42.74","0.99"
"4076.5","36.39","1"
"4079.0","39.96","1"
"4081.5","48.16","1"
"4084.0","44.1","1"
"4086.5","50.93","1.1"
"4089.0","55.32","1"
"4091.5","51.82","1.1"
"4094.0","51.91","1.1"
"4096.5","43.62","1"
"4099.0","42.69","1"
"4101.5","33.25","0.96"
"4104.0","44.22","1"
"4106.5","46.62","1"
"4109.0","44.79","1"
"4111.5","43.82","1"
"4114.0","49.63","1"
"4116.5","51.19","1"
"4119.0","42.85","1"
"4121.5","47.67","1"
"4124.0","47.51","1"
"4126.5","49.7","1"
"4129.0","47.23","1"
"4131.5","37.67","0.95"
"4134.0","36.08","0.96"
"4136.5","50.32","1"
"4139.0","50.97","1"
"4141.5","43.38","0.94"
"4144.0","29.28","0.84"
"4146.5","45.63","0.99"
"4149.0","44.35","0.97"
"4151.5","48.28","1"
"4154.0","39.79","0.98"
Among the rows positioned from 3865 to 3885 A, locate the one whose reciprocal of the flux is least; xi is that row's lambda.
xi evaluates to 3884.0 A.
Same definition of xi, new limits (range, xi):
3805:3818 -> 3809.0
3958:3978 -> 3959.0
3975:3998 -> 3994.0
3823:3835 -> 3824.0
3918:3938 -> 3919.0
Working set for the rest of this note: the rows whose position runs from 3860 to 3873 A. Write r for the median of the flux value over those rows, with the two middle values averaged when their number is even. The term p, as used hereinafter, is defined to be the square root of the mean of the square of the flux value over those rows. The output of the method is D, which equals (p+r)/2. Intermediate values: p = 19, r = 20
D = 20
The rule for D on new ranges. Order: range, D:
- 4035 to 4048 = 42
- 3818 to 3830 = 12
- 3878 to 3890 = 19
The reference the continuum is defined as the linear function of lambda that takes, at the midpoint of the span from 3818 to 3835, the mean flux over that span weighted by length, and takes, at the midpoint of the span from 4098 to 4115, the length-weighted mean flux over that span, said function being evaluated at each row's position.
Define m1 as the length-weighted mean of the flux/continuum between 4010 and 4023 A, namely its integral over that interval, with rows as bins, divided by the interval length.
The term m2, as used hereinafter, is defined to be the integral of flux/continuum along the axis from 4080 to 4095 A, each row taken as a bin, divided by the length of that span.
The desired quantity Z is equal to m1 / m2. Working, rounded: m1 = 1.32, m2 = 1.2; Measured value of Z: 1.09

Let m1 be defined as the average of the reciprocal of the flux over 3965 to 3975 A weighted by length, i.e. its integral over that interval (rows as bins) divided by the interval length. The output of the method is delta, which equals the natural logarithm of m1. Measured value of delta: -2.36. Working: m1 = 0.094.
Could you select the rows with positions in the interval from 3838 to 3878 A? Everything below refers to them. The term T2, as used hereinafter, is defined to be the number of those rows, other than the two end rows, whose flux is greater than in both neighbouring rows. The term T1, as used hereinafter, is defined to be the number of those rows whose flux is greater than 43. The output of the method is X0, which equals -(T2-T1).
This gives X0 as -3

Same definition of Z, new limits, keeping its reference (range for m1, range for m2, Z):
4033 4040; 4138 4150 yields 1.34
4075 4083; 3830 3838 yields 1.17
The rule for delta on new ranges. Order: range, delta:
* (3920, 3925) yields -2.96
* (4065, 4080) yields -3.62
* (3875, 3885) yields -2.99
